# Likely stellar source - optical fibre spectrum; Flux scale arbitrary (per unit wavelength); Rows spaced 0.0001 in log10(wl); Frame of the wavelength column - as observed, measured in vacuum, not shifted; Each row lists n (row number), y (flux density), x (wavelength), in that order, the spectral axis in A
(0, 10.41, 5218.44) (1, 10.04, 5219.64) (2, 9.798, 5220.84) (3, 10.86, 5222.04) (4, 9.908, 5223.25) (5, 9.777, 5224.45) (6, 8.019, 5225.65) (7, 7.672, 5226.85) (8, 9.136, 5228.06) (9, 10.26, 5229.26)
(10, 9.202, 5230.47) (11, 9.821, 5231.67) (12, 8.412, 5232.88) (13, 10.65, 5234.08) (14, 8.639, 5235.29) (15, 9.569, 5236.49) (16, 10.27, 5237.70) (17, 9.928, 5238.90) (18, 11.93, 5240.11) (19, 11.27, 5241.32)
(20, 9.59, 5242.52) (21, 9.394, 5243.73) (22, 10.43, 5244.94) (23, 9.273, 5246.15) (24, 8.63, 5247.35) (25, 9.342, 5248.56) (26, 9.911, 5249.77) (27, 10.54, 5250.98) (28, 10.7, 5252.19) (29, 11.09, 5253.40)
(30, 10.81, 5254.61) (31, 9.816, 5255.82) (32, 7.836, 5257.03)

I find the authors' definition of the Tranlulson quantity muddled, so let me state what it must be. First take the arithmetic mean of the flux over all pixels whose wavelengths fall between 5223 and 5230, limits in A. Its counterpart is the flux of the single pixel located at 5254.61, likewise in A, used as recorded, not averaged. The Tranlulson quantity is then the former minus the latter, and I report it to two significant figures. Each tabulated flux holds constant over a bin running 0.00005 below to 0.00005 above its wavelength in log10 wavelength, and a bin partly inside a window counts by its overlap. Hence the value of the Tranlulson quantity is -1.7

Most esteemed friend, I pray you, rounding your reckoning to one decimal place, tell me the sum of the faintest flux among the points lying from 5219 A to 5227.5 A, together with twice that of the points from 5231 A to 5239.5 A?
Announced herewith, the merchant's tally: 24.5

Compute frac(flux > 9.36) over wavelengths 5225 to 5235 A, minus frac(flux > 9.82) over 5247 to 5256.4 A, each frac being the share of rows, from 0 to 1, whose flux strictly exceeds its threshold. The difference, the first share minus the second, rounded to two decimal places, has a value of -0.25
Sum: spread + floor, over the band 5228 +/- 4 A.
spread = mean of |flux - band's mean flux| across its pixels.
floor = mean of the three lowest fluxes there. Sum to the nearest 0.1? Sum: 9.0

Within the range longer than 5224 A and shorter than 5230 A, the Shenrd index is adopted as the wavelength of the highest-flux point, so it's 5229.26 A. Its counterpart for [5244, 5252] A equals 5250.98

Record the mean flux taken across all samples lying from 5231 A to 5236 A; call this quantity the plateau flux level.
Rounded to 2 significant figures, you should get 9.4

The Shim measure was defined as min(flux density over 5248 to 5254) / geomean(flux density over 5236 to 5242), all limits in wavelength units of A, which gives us 0.88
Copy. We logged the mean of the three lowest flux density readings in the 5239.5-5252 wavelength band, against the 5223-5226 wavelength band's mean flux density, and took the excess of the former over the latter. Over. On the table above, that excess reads -0.2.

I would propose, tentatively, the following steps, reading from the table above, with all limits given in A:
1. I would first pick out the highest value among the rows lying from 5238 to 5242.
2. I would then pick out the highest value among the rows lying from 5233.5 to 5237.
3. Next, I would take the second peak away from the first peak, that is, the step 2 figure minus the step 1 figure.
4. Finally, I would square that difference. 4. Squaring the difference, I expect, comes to 1.6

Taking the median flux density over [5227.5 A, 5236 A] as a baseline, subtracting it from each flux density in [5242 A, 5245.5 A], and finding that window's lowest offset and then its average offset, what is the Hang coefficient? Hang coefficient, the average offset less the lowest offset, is 0.41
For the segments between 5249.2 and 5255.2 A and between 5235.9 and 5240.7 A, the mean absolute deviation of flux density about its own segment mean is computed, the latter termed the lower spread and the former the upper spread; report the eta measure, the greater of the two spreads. 0.75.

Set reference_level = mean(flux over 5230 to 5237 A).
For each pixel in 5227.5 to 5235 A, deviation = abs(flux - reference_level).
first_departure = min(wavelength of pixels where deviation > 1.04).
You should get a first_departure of 5234.08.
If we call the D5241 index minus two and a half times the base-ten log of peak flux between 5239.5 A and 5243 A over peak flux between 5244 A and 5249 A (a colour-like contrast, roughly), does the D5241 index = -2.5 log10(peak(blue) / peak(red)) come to -0.15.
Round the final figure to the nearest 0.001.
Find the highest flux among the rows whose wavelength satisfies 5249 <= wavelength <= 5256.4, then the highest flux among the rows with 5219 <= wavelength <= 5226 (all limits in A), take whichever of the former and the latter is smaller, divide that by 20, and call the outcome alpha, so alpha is 0.543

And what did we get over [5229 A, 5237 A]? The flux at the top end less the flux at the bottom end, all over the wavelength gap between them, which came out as -0.10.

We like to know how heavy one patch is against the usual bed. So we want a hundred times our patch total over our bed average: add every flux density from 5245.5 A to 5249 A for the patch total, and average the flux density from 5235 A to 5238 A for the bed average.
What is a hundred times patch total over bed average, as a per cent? 287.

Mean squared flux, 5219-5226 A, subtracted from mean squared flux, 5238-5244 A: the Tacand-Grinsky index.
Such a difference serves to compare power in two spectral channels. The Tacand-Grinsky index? 14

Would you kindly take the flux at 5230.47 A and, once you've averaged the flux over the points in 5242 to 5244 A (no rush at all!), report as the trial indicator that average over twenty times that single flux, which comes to 0.0516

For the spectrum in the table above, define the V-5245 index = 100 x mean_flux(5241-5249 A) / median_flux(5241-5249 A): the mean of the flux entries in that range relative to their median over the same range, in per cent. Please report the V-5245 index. 103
